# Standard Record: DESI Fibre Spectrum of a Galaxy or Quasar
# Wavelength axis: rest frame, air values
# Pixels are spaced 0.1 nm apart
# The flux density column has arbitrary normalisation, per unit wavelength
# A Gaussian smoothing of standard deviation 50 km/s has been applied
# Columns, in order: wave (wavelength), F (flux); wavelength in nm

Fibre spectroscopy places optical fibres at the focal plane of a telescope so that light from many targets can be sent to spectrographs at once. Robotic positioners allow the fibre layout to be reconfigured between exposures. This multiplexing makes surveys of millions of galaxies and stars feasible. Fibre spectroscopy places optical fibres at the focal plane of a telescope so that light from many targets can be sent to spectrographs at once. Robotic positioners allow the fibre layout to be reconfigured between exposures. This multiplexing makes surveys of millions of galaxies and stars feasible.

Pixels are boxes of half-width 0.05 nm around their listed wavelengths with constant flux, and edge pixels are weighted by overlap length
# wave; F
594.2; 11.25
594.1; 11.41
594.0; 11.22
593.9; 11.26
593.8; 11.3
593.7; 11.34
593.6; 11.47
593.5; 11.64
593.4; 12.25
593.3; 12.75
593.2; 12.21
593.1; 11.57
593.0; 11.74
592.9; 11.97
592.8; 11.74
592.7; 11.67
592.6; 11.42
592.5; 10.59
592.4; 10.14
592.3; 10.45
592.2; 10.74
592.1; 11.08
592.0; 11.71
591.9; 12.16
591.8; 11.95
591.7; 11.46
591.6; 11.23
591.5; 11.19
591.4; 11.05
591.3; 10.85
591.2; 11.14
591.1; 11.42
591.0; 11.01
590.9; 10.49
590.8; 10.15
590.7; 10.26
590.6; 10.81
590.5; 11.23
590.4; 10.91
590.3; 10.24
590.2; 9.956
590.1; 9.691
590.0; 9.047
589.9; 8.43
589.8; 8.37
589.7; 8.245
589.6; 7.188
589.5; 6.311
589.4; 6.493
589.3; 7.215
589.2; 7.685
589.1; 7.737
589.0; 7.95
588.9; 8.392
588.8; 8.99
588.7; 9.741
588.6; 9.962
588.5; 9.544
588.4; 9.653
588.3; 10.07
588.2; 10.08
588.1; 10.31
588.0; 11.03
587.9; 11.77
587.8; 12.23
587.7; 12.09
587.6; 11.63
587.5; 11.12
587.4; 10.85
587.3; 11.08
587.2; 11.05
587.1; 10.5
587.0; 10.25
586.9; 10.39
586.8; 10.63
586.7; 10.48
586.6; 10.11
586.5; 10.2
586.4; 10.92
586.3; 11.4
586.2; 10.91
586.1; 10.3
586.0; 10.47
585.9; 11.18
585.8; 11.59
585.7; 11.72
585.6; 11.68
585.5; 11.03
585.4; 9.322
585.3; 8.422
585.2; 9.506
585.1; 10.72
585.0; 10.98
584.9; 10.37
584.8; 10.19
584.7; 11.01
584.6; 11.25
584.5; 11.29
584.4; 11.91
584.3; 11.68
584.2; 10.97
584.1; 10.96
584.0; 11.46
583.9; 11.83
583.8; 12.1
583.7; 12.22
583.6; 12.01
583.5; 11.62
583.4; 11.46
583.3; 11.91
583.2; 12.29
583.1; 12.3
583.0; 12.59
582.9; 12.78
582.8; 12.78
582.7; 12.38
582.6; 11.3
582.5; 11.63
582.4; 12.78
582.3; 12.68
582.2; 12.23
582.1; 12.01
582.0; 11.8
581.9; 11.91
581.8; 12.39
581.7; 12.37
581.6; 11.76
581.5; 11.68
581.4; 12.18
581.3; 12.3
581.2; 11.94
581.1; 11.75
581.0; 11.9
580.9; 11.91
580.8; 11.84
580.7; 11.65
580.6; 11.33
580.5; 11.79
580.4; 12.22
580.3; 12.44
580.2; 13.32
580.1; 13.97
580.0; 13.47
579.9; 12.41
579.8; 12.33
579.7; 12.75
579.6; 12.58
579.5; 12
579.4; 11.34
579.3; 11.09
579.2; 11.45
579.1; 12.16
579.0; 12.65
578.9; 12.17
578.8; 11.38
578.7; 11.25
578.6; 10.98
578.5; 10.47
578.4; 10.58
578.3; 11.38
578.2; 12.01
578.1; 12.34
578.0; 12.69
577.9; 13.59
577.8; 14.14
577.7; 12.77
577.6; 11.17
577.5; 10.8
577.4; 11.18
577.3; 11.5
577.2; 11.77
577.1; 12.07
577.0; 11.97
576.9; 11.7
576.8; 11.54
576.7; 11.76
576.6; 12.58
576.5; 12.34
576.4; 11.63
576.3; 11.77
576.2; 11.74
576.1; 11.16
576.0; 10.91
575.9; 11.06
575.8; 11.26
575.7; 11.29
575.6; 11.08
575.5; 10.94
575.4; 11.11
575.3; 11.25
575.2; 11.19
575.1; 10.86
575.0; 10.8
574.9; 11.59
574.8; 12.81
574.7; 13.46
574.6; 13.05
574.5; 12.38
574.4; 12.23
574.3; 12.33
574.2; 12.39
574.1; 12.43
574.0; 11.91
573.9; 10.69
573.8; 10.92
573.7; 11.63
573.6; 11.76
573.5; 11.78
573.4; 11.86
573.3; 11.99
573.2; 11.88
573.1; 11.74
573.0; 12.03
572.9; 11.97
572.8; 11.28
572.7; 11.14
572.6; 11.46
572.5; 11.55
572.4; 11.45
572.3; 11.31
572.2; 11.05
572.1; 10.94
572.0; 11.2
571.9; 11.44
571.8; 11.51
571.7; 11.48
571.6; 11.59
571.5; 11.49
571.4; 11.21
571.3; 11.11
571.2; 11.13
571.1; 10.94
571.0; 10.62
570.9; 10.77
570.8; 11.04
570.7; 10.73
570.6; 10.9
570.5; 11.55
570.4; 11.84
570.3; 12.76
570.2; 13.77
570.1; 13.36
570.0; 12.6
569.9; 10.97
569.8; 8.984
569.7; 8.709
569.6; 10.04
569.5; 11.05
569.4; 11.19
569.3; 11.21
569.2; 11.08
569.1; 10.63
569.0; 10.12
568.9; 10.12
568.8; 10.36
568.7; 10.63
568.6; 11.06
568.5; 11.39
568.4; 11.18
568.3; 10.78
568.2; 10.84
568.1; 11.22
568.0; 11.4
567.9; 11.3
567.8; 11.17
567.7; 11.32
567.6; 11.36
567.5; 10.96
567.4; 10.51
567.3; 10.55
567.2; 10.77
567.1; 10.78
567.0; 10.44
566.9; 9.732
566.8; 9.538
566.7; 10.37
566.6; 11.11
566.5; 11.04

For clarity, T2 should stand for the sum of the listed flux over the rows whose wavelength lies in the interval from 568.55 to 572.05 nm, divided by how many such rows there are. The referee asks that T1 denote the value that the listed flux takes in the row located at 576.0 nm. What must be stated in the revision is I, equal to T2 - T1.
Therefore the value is 0.2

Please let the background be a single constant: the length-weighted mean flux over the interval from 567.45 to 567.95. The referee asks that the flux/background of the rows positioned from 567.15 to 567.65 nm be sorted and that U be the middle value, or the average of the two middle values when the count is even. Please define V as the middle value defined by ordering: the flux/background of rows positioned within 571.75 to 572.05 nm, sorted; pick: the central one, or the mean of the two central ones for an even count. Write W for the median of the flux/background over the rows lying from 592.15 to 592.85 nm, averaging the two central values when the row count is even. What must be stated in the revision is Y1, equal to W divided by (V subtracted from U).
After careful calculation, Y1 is -16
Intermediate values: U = 0.96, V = 1.02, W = 0.96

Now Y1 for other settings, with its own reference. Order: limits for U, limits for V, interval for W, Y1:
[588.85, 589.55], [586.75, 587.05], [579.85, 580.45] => -5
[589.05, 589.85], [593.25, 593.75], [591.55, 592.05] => -3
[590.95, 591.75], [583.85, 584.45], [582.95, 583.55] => -30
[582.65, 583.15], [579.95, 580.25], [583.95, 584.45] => -13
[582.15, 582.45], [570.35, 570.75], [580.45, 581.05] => 8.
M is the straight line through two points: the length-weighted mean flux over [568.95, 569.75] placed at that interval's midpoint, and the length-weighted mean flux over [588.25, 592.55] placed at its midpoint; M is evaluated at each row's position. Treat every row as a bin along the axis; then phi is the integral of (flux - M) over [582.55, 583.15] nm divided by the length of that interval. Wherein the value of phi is 2.3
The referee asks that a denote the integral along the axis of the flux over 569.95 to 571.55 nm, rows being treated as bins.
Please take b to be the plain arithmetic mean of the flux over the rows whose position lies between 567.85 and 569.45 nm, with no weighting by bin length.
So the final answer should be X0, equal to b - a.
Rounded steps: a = 18.6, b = 10.9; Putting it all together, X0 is -7.7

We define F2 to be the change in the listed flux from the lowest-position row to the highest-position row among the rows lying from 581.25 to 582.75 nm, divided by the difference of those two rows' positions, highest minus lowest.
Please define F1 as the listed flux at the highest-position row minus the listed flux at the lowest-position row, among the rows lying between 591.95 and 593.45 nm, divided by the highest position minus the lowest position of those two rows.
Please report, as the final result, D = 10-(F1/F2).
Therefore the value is 3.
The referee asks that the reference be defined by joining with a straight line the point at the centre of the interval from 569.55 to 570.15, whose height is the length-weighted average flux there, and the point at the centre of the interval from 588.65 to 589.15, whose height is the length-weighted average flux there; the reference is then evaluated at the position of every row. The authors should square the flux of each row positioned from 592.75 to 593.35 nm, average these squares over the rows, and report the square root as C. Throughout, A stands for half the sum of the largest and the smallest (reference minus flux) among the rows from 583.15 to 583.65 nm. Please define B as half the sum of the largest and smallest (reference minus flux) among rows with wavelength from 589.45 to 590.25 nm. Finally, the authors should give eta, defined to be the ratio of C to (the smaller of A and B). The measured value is -4.5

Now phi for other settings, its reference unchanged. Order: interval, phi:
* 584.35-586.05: 0.7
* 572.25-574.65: 1.4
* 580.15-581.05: 1.9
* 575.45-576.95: 1.2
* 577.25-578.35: 1.9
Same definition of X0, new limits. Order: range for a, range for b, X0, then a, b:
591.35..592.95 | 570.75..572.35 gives -6.9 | 18.1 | 11.2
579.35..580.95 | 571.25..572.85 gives -8.4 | 19.7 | 11.3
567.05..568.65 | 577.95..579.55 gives -6.0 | 17.7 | 11.6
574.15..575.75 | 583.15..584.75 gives -7.3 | 18.9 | 11.6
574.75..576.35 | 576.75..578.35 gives -6.0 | 18.1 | 12.0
